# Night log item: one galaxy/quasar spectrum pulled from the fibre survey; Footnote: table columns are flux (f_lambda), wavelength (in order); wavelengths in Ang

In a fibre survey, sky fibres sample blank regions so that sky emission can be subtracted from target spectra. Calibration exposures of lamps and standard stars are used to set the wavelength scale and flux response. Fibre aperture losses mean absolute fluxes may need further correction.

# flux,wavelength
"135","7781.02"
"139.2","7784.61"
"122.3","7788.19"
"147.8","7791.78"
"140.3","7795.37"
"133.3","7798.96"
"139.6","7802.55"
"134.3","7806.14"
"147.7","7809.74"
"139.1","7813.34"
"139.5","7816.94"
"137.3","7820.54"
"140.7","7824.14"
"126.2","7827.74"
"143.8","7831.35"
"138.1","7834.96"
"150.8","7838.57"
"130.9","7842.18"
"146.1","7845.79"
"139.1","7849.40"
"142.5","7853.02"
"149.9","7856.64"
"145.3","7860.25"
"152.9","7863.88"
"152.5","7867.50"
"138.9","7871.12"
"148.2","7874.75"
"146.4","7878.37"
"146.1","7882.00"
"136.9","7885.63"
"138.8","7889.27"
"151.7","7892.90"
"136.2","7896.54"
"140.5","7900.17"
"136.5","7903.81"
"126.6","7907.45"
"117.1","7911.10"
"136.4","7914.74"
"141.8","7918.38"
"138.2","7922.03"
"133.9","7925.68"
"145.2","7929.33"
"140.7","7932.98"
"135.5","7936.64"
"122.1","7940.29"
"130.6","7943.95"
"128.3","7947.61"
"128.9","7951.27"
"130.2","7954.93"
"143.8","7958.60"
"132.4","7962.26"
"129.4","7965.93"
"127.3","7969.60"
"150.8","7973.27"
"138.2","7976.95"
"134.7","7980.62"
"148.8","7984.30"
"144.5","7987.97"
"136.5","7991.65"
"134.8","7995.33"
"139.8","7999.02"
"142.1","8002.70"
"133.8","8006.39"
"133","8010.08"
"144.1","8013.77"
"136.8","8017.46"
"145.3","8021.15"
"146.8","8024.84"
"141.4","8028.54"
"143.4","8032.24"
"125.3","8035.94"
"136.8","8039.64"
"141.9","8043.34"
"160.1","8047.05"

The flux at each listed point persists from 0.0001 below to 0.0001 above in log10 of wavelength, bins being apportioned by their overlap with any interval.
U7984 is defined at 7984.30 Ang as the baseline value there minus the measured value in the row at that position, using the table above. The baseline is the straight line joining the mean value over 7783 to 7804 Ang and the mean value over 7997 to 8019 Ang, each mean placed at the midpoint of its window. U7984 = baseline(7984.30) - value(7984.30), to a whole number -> -11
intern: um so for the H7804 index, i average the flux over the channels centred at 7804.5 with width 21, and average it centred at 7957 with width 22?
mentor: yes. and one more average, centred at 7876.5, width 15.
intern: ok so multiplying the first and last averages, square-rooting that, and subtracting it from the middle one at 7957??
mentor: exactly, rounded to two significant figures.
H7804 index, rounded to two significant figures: -9.8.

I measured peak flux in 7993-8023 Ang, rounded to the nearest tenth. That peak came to 145.3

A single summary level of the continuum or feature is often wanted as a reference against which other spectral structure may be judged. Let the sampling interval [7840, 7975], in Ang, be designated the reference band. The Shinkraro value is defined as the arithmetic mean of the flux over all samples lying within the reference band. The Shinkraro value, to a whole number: 138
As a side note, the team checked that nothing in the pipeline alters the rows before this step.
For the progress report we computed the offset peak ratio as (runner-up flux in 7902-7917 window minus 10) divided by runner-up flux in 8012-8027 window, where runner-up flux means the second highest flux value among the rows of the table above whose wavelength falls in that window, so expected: 0.87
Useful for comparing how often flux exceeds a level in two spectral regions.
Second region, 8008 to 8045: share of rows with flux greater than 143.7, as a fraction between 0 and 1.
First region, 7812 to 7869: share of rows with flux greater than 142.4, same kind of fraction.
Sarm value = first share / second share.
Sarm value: 1.7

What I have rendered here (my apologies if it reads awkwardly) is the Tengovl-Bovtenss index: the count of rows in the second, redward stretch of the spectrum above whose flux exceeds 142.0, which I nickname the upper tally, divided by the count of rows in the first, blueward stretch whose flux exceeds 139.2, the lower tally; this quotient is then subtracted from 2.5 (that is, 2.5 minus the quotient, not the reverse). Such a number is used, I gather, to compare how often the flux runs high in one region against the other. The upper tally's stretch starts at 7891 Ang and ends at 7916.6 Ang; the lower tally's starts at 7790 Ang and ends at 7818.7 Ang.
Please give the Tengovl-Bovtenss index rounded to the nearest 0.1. 2.3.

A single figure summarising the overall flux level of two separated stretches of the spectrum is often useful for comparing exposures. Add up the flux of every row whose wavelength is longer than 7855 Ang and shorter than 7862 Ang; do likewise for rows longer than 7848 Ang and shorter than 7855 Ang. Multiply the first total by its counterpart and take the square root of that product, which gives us 288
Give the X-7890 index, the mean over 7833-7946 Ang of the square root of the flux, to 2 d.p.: 11.82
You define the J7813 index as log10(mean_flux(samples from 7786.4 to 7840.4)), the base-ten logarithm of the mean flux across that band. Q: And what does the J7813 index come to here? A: 2.14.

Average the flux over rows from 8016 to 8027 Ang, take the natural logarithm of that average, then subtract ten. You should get -5.04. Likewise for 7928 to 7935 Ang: -5.04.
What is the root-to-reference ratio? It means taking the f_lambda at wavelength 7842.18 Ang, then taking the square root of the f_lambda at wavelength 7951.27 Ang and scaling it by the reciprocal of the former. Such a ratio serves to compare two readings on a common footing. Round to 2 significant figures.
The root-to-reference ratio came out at 0.087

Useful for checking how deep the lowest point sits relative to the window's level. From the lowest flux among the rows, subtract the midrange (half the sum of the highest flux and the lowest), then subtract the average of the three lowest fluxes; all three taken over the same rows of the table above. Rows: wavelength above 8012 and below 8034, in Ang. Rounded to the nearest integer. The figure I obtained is -146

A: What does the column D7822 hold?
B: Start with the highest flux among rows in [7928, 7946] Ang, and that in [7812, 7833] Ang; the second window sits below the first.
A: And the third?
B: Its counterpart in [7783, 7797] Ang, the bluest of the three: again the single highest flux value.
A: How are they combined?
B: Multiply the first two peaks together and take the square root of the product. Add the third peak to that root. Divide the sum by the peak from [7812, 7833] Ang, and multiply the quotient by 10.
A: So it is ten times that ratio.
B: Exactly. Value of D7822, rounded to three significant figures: 20.3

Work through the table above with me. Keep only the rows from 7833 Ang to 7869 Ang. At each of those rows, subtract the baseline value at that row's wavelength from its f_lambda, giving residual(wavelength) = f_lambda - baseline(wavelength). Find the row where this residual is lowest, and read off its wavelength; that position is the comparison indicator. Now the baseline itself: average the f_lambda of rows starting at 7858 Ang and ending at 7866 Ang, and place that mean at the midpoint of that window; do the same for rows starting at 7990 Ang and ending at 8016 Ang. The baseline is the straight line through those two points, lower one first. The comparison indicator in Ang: 7842.18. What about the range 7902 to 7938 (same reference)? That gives 7911.10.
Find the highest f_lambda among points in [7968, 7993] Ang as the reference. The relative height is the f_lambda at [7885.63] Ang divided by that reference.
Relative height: 0.91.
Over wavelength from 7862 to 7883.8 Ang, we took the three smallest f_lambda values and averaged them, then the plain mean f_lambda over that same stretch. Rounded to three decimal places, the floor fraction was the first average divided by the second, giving 0.975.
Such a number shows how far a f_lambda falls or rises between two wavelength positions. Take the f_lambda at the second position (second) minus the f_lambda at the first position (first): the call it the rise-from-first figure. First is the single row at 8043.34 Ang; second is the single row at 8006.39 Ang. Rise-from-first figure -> -8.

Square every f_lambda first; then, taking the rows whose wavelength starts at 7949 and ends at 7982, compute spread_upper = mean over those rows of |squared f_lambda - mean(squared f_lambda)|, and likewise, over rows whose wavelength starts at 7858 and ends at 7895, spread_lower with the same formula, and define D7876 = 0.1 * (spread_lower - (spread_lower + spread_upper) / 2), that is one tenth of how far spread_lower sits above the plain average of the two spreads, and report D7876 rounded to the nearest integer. -18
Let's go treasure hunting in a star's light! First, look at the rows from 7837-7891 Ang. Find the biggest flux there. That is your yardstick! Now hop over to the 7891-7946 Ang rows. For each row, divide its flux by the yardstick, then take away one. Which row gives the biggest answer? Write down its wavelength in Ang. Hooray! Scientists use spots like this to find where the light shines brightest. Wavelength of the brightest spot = 7892.90 Ang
